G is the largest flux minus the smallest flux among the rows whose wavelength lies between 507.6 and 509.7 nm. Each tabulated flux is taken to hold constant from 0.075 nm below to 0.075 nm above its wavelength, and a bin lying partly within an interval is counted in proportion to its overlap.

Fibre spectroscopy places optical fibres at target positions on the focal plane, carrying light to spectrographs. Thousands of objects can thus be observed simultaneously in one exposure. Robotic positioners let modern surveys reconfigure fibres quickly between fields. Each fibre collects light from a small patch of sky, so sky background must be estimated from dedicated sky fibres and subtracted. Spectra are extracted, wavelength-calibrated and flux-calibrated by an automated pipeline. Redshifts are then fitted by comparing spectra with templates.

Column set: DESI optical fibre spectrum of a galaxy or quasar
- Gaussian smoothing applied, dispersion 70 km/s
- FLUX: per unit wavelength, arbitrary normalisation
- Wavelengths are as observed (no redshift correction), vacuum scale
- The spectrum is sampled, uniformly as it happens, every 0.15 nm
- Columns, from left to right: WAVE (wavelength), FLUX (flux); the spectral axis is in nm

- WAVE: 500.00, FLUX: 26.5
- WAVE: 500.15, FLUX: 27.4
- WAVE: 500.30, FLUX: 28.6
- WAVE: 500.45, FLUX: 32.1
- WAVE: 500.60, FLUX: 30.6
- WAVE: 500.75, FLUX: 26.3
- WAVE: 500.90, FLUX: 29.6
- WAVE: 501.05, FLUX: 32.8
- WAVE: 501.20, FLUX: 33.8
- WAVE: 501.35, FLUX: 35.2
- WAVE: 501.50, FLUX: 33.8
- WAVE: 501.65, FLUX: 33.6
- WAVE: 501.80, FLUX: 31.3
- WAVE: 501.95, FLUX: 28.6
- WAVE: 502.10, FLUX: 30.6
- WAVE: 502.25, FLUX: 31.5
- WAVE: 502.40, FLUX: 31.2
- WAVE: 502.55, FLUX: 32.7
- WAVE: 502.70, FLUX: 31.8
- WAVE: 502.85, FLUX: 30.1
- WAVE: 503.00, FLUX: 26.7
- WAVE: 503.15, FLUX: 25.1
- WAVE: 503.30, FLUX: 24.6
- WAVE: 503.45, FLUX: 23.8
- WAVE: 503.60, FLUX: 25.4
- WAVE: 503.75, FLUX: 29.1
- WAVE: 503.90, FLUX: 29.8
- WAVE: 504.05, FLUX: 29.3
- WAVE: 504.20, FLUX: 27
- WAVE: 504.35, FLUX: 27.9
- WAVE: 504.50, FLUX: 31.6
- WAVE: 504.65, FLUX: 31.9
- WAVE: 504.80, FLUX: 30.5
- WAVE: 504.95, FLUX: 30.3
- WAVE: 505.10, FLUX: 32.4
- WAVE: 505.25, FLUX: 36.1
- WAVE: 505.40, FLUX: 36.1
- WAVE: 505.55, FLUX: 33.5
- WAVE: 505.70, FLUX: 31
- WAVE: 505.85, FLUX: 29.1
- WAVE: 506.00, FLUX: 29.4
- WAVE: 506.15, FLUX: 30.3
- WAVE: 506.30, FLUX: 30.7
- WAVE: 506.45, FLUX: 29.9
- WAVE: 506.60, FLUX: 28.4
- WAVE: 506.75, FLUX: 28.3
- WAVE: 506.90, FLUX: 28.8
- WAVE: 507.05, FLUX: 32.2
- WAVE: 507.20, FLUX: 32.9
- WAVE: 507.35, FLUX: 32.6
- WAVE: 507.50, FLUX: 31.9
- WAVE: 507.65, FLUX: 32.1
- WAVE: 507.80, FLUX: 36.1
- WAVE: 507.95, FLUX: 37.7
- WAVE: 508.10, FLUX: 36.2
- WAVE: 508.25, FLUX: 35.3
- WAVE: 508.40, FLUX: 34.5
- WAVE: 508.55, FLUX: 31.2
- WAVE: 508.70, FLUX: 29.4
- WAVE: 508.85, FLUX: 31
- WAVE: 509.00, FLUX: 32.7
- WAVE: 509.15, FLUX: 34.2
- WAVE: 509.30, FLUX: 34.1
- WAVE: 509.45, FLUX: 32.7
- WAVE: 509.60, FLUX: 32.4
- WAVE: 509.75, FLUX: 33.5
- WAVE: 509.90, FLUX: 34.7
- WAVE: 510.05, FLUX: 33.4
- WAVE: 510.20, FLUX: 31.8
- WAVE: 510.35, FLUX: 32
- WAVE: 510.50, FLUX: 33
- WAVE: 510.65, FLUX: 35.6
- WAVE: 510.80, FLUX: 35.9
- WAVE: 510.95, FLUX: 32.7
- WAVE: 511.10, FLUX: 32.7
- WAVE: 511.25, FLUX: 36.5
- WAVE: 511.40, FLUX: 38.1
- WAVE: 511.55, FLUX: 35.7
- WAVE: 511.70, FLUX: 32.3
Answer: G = 8.3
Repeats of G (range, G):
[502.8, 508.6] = 13.9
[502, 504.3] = 8.9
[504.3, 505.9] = 8.2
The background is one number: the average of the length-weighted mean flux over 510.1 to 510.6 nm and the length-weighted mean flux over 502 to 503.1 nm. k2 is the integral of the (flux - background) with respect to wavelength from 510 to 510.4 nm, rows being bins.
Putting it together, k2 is 0.35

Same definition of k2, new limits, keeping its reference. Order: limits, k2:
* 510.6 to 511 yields 1.33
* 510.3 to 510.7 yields 0.81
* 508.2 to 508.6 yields 0.89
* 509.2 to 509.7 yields 0.83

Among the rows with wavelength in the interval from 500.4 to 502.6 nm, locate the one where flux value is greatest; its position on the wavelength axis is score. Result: 501.35 nm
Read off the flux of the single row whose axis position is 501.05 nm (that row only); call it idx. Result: 32.8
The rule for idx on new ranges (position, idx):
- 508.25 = 35.3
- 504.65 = 31.9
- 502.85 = 30.1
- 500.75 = 26.3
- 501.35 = 35.2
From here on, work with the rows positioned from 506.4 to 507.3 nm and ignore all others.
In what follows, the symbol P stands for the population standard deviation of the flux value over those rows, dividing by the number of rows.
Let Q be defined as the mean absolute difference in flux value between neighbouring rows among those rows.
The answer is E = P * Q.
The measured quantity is 2.3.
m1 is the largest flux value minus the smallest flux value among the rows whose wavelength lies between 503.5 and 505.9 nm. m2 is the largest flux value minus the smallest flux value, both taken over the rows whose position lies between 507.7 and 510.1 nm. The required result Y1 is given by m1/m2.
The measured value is 1.29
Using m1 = 10.7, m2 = 8.3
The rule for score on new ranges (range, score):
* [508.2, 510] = 508.25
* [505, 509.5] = 507.95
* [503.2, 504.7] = 504.65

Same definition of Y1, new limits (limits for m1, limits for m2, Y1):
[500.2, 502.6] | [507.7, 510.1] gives 1.07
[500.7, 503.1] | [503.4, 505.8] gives 0.72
